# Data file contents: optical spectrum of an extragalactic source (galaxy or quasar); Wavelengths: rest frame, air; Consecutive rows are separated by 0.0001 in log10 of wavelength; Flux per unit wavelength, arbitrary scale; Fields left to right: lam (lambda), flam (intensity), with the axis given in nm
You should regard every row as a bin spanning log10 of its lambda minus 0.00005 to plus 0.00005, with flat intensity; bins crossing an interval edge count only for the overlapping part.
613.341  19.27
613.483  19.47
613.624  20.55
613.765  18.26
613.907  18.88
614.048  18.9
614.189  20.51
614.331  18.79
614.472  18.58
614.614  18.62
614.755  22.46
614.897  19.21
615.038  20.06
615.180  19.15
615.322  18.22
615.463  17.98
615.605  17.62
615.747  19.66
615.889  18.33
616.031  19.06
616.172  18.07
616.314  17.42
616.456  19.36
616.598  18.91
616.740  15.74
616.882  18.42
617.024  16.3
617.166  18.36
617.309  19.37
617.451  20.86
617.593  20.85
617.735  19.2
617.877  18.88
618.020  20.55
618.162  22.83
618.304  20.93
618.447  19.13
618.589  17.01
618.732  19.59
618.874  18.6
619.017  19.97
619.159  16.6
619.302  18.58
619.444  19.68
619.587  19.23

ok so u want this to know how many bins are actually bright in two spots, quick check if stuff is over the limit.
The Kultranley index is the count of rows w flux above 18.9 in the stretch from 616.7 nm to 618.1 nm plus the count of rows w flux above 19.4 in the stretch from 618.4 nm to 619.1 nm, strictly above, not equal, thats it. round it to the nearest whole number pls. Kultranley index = 7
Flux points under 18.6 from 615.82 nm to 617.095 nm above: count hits 6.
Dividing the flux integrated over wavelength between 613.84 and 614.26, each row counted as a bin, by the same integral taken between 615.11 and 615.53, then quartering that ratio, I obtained 0.263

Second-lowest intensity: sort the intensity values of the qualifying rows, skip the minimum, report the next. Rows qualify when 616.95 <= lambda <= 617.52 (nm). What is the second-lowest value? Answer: 18.36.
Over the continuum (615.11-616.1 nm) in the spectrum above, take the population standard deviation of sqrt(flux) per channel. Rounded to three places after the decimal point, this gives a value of 0.078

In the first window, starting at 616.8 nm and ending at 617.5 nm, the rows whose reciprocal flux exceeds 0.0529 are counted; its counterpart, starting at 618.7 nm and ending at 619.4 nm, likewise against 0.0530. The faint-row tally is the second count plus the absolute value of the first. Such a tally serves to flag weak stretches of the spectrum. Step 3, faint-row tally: 6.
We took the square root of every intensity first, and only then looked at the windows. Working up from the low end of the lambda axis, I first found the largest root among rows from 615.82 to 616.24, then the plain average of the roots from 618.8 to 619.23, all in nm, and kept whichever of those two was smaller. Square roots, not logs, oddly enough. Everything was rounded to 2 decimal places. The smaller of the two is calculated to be 4.29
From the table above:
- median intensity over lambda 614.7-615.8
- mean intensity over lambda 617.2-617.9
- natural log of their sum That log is 3.66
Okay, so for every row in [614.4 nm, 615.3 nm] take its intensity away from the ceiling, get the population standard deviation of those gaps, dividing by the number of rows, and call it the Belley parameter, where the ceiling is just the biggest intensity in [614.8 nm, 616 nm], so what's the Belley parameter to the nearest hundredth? 1.34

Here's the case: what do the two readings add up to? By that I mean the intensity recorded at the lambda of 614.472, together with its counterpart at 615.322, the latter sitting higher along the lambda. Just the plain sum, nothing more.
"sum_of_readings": 36.8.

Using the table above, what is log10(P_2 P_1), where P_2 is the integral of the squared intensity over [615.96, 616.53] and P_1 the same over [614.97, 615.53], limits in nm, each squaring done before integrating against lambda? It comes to 4.59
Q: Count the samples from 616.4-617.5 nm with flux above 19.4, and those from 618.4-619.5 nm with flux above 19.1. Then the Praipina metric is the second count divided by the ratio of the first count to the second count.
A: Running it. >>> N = 16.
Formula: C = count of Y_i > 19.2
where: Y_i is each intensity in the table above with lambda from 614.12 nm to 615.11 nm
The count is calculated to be 4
